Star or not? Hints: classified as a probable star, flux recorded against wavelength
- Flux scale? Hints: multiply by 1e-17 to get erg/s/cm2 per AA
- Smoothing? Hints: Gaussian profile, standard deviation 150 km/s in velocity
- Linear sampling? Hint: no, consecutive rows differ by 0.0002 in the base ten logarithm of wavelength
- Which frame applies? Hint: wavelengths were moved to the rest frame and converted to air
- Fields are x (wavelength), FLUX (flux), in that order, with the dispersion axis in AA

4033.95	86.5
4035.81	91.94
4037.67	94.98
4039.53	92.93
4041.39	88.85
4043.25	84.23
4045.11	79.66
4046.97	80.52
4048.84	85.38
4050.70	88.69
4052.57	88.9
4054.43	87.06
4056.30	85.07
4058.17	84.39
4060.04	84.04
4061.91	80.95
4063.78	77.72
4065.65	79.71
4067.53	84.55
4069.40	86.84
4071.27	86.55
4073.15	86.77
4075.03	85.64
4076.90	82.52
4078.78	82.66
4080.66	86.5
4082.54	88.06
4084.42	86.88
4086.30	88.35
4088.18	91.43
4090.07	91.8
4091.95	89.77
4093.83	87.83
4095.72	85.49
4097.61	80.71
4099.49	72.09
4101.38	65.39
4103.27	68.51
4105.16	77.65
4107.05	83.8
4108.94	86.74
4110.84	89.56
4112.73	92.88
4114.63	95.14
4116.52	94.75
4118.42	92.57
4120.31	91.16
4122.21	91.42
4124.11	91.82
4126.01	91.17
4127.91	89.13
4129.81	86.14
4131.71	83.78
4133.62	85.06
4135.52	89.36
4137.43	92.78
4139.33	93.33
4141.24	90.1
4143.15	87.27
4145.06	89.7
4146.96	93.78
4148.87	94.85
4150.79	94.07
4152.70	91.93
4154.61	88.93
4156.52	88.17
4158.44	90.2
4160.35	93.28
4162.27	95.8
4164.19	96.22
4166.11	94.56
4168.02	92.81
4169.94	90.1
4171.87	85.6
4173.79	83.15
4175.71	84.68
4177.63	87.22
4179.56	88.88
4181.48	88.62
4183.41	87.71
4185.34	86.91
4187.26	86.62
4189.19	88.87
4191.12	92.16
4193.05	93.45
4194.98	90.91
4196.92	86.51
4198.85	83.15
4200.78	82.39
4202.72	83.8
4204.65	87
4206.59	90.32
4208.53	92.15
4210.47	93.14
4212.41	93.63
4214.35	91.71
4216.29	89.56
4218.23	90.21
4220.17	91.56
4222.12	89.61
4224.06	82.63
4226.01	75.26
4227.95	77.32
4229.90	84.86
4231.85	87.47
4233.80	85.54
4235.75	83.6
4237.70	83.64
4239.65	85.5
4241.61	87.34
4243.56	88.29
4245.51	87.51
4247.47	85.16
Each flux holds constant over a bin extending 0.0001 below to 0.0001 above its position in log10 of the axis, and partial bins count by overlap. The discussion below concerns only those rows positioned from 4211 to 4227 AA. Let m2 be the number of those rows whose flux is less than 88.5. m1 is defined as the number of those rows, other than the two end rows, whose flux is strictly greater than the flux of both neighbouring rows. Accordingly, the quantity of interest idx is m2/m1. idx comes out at 2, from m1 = 1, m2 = 2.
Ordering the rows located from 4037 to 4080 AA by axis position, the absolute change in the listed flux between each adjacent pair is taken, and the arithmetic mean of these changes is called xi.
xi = 2.3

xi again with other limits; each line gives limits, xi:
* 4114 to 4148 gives 2.0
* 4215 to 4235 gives 3.6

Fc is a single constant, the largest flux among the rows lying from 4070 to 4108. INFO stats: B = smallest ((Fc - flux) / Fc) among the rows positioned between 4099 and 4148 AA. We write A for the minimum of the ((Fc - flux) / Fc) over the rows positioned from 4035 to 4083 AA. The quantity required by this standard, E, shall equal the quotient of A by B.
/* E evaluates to 1.0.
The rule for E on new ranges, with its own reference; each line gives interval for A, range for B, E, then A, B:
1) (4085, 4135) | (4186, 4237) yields 1.8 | -0.0364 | -0.0199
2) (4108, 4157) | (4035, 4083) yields 1.1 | -0.0364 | -0.0346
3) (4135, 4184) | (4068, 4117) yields 1.3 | -0.0481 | -0.0364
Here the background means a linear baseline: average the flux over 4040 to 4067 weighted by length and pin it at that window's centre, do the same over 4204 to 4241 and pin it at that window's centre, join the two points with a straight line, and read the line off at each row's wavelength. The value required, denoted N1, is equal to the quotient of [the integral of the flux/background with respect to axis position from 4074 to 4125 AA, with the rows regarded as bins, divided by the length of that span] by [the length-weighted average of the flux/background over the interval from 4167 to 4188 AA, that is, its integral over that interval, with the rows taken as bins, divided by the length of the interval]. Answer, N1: 1.00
